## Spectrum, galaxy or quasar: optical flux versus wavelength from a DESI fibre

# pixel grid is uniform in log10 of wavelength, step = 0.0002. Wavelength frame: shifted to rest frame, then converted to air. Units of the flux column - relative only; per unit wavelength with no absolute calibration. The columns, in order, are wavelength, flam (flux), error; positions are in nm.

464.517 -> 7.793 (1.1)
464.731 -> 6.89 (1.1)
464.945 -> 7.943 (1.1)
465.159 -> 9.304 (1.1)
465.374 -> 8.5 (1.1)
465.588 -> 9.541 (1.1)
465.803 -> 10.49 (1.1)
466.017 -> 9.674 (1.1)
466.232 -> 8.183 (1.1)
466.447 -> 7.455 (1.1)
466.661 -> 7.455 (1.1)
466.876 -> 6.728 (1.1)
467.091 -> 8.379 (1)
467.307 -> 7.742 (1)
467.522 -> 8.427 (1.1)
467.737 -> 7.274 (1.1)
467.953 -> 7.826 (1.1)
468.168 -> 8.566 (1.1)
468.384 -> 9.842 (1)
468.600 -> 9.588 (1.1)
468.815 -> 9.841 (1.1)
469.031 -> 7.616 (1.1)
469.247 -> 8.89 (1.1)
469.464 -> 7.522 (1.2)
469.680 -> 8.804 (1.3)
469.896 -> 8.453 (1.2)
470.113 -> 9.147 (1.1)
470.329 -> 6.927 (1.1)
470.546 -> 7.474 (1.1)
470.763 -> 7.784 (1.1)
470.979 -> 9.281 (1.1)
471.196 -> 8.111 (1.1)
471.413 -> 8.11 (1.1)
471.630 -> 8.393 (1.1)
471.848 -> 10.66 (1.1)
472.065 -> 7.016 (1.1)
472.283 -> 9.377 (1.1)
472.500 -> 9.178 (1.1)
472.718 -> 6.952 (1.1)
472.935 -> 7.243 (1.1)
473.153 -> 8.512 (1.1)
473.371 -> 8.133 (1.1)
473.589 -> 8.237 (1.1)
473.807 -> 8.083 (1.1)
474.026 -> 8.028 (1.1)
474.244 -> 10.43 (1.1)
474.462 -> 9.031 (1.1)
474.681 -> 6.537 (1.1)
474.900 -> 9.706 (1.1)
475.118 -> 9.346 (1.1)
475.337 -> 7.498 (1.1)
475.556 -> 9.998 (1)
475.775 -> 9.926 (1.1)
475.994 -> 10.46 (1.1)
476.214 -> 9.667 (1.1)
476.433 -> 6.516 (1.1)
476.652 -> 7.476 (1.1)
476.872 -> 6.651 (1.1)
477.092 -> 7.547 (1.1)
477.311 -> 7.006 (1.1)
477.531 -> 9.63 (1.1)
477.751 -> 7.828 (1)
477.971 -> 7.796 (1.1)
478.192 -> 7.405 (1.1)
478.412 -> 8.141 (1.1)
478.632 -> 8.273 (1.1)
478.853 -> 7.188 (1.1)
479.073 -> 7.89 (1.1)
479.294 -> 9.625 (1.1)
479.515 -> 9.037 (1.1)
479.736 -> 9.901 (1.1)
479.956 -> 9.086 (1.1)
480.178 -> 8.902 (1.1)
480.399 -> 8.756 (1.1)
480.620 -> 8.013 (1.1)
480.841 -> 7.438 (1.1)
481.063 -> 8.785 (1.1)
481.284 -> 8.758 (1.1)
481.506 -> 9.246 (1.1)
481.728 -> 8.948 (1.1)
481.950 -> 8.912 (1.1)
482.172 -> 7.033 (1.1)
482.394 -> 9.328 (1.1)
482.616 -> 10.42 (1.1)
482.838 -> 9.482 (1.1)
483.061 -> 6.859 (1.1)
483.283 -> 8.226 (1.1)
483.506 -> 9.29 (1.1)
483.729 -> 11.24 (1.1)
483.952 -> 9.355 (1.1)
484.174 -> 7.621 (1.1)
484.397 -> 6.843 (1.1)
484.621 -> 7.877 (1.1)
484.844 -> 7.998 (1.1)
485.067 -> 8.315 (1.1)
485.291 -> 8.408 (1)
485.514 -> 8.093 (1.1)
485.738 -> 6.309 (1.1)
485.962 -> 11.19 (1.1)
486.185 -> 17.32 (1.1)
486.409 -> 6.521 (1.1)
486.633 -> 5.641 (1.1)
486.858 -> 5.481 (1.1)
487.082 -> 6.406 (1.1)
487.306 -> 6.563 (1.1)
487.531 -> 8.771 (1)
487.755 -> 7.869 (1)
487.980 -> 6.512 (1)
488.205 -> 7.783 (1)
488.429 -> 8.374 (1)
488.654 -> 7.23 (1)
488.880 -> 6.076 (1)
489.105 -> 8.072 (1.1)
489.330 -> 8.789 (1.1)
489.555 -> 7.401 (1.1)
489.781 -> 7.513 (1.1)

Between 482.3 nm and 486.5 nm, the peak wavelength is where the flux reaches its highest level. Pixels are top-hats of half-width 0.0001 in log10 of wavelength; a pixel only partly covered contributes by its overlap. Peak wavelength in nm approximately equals 486.185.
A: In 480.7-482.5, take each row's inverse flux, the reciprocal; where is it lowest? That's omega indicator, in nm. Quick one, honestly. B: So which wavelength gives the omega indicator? 482.394 nm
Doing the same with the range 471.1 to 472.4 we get 471.848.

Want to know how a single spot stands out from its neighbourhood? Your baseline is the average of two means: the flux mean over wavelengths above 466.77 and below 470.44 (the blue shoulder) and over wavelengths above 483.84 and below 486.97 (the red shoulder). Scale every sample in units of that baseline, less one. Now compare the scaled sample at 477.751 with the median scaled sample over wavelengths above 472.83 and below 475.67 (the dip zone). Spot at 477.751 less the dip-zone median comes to -0.049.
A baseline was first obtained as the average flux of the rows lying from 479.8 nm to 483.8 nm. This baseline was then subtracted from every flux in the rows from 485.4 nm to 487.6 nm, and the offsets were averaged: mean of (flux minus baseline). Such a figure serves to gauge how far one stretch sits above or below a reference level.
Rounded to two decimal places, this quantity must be -0.59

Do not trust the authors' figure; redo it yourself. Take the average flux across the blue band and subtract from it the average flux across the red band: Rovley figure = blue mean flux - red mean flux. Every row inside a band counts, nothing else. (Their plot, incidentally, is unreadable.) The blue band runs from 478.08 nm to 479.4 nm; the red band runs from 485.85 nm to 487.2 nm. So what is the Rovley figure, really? -0.67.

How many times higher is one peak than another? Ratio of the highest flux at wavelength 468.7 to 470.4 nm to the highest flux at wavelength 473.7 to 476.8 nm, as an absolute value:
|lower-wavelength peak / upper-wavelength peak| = 0.94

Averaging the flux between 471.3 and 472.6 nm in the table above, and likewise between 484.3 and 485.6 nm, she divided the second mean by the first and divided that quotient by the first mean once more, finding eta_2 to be 0.103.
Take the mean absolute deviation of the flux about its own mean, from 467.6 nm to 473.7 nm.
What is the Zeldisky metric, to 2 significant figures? 0.80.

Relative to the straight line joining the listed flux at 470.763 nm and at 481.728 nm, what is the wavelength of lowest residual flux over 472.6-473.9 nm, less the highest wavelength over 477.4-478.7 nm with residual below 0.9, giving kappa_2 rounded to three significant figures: -5.91 nm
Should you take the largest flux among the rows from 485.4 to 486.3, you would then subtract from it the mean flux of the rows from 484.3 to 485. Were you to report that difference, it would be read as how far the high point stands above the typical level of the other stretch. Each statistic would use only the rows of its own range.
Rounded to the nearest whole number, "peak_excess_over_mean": 10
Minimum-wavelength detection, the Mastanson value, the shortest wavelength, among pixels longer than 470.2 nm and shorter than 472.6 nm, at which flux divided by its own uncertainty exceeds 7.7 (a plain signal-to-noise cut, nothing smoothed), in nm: 470.979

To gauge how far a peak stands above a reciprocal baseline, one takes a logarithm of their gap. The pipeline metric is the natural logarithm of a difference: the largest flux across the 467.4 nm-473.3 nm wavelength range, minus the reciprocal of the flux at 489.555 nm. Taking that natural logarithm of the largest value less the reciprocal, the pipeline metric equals 2.35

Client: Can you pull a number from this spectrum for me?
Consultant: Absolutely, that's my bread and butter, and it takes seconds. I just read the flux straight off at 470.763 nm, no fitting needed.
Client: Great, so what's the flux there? 7.784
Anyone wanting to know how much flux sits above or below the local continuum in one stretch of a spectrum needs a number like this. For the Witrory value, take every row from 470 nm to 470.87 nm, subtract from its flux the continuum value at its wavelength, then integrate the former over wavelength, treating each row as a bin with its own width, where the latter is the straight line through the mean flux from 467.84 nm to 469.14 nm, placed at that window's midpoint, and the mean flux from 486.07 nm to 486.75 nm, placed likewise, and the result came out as -1.0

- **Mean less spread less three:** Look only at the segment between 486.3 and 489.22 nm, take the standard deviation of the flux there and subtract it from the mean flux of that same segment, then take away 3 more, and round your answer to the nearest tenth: 3.0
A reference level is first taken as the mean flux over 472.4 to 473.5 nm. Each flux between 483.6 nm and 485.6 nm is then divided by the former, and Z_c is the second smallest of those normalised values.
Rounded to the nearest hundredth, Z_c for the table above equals 0.95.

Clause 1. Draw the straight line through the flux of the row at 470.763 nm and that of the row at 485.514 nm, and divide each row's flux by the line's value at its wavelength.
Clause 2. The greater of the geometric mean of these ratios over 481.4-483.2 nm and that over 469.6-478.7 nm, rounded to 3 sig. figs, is 1.08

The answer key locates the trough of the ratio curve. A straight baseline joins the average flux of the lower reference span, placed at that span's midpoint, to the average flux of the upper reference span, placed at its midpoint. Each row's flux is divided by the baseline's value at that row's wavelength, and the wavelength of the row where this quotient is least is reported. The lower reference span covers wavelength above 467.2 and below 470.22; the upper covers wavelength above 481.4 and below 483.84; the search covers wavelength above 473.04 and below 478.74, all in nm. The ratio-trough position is 476.433 nm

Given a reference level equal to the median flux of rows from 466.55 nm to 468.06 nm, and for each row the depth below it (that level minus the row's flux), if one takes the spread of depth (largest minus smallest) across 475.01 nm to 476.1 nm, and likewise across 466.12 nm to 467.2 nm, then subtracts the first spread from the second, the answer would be -1.3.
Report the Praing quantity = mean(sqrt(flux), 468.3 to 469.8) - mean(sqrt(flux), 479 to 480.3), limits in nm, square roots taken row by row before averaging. -0.04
